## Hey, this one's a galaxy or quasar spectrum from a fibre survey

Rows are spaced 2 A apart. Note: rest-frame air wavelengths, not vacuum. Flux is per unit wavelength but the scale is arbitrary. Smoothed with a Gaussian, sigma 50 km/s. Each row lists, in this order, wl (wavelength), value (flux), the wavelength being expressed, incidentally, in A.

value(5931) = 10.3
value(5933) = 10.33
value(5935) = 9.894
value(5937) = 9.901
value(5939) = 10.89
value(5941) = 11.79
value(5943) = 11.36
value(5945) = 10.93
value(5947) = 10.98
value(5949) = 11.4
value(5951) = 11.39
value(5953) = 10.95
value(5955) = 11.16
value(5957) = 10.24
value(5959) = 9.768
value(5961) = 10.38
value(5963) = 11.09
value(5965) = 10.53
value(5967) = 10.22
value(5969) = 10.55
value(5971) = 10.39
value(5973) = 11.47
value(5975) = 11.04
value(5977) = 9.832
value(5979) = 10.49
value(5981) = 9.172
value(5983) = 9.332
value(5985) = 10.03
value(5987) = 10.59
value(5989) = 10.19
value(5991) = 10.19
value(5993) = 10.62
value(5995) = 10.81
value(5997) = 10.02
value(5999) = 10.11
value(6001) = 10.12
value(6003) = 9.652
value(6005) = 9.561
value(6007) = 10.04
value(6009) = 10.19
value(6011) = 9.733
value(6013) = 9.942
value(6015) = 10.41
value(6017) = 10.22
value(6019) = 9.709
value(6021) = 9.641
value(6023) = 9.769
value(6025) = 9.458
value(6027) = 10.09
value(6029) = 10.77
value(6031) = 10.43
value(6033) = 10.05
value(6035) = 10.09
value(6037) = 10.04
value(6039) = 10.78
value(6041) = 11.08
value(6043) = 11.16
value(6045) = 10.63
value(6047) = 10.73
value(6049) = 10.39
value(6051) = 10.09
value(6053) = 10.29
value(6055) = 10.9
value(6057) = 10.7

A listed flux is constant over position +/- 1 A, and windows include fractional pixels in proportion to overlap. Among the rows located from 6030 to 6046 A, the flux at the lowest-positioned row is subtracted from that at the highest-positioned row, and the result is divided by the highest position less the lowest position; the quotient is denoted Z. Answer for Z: 0.01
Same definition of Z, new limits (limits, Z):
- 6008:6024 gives -0.03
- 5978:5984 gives -0.29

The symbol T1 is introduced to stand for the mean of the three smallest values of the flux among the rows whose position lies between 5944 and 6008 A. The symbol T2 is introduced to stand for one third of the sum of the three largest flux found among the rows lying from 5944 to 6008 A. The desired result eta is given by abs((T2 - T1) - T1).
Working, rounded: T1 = 9.4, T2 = 11.4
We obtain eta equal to 7.3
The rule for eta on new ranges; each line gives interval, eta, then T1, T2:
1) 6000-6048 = 8.1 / 9.6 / 11.0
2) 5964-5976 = 9.7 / 10.4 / 11.0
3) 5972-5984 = 7.9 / 9.4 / 11.0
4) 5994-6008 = 9.1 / 9.7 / 10.3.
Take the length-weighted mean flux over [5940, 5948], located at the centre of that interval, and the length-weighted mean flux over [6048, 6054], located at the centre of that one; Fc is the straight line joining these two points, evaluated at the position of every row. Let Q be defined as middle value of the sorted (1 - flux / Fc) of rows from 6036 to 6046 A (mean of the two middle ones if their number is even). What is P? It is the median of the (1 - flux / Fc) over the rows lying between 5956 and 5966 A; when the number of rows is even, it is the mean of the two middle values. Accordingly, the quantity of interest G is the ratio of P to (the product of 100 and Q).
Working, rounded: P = 0.07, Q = -0.04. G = -0.02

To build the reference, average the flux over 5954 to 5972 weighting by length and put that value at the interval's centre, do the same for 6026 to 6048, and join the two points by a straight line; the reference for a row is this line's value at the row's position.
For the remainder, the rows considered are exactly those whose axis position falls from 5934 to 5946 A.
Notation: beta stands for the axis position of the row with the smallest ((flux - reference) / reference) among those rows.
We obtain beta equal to 5935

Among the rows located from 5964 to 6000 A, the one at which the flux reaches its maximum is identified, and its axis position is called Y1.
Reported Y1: 5973 A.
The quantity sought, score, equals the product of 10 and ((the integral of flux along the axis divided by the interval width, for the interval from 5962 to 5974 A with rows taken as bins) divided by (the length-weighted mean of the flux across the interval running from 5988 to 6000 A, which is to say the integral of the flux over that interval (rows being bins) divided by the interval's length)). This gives 10.4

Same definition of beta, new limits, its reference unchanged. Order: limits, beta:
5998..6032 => 6025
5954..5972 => 5959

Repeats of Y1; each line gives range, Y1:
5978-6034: 5995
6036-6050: 6043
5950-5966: 5951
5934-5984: 5941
